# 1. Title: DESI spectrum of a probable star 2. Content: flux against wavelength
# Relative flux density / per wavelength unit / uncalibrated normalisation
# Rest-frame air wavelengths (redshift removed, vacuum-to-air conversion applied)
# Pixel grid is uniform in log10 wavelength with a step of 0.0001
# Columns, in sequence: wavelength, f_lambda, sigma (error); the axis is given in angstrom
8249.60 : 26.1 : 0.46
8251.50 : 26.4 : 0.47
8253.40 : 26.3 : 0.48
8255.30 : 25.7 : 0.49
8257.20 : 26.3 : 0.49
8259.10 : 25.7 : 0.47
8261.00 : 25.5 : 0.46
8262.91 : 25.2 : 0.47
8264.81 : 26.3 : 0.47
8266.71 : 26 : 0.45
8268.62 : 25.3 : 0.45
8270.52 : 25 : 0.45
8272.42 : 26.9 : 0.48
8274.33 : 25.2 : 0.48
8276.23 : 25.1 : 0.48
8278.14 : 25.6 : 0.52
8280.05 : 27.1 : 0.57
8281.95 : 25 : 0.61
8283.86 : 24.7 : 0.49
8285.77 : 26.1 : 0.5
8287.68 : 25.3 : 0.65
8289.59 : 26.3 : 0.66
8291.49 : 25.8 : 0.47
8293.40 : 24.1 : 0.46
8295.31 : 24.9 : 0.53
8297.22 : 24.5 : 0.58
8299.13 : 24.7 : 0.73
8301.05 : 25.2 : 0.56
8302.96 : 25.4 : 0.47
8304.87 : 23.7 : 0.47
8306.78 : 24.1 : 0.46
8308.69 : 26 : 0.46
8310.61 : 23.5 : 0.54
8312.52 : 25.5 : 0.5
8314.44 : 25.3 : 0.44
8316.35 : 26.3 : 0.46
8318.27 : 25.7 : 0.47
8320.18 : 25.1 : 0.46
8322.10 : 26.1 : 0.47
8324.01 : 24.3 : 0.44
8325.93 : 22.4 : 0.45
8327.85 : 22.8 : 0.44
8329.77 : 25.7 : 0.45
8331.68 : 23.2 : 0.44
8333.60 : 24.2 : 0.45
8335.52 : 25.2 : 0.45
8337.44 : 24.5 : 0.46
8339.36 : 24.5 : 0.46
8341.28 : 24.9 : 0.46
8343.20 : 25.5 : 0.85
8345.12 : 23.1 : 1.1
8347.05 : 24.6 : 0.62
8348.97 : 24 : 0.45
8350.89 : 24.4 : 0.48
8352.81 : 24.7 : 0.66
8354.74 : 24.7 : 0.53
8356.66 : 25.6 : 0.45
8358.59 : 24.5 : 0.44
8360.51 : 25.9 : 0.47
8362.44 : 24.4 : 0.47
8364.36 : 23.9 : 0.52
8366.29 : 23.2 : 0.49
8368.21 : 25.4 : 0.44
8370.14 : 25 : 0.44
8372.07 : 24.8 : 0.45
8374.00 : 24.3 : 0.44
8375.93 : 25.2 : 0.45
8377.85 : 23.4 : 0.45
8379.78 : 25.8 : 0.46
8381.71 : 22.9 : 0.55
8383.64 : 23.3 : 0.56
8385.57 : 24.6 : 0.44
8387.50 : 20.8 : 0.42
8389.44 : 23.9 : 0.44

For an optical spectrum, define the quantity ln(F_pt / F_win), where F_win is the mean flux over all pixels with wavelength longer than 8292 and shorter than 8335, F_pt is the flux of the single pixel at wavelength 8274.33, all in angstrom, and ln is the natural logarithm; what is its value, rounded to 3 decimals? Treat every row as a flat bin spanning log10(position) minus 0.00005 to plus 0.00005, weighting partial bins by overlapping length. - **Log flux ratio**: 0.021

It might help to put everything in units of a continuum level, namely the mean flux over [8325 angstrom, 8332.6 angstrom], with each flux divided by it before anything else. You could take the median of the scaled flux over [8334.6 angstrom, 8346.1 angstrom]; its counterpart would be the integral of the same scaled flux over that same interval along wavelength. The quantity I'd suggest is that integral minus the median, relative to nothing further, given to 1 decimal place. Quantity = 11.0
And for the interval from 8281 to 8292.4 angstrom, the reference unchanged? 11.3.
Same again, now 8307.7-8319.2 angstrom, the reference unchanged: 11.3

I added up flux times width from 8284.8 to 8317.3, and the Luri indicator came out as 816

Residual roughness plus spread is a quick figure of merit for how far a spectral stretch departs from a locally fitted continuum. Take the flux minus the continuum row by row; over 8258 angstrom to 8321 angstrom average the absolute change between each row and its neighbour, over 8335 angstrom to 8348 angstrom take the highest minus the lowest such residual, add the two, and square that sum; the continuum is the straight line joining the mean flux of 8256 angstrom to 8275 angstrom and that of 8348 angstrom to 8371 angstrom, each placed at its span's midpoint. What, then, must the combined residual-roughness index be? 11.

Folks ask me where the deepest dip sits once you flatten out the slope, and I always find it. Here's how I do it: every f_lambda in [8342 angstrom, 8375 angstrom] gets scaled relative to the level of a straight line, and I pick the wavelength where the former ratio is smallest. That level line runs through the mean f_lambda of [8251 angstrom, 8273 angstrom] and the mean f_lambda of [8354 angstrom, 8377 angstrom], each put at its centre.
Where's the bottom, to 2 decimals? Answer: 8345.12 angstrom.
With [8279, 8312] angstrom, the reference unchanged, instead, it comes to 8310.61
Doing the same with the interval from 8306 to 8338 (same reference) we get 8325.93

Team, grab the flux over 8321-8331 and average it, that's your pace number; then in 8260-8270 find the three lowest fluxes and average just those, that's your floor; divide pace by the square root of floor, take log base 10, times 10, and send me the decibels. 6.83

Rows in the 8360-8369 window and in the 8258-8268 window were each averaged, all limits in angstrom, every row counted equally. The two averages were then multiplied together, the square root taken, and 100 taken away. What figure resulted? -74.9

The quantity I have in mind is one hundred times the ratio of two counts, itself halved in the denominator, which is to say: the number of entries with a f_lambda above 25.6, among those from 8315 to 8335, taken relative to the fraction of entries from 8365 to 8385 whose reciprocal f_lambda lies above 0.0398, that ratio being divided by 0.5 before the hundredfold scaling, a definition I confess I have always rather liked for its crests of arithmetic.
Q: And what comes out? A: 1143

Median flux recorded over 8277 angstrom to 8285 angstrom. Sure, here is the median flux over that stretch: 25.3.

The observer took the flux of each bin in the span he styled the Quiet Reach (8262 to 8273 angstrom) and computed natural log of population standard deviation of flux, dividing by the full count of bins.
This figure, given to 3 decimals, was -0.390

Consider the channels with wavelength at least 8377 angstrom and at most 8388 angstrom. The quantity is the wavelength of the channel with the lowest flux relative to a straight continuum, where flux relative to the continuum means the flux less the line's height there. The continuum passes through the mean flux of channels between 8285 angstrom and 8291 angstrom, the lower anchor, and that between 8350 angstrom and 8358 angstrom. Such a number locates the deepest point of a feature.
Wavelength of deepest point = 8387.50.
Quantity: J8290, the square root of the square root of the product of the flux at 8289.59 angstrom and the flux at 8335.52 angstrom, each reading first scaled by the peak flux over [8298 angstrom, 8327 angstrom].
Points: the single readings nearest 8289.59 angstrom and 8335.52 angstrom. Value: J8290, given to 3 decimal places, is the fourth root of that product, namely 0.989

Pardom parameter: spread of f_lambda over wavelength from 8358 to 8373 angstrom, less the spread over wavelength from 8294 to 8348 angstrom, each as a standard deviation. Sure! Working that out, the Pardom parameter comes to -0.2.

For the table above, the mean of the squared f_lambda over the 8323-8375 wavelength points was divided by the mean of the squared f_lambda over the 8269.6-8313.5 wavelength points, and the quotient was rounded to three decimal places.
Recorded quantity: 0.940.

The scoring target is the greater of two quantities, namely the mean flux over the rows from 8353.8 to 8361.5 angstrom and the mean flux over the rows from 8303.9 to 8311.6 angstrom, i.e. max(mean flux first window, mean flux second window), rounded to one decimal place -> 25.2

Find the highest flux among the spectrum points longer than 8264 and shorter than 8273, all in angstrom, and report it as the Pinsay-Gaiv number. 26.9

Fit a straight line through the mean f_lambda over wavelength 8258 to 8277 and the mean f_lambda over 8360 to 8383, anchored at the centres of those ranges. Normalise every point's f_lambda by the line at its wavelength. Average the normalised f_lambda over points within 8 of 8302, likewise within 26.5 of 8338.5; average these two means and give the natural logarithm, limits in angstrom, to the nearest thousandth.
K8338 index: -0.013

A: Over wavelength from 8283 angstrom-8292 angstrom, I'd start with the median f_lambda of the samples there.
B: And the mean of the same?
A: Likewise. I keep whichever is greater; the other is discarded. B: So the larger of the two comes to 25.8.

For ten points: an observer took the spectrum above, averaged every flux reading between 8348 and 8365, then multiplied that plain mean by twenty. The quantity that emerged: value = 494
